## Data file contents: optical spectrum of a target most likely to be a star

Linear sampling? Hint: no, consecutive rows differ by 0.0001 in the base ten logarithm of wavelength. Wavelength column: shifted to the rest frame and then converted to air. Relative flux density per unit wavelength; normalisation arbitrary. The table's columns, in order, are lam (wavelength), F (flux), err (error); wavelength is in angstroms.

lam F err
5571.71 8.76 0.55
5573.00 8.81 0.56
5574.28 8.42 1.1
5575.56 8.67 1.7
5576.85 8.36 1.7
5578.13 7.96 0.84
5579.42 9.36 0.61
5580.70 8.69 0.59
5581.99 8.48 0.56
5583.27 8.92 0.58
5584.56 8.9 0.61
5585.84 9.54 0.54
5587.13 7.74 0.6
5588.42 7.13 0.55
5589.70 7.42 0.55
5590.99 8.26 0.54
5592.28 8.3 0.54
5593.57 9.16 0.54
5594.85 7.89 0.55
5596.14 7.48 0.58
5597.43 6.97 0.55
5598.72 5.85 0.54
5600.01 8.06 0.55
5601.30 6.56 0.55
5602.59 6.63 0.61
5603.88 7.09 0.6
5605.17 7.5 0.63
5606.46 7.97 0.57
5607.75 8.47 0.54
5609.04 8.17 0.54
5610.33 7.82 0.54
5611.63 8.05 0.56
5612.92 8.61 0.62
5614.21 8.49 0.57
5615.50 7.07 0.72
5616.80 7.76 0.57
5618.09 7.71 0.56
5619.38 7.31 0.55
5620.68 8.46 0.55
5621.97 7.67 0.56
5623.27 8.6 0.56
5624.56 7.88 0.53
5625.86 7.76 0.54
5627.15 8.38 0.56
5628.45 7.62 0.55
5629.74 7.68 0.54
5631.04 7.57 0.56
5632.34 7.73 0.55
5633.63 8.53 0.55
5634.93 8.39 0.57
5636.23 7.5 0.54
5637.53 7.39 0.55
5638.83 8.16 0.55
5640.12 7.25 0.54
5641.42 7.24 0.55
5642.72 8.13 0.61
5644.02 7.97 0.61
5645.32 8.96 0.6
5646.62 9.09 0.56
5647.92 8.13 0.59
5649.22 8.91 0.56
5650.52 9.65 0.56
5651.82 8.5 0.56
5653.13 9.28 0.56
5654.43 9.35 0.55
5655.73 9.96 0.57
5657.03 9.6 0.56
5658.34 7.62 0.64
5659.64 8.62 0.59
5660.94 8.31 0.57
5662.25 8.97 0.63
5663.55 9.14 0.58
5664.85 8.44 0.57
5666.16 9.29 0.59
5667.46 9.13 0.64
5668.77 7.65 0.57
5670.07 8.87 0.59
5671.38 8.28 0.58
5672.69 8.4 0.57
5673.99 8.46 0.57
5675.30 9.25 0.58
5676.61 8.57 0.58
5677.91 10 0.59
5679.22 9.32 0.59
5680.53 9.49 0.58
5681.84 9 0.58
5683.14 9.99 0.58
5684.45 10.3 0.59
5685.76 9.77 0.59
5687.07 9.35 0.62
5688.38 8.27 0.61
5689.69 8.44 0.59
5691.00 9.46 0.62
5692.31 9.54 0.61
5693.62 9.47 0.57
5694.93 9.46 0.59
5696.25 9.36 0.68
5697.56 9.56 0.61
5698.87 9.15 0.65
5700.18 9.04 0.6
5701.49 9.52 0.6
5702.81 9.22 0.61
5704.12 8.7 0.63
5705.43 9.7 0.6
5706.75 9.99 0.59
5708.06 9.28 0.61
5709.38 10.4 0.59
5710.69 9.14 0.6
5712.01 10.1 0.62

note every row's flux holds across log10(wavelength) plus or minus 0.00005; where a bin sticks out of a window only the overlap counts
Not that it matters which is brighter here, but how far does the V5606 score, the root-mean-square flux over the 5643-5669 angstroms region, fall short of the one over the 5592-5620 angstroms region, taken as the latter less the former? -1.1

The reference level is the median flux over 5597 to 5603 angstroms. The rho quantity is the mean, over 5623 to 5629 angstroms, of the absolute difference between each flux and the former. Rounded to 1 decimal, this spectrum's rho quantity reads 1.4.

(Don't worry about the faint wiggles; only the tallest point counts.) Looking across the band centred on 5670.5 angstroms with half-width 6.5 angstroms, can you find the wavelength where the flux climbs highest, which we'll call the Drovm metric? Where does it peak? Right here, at 5666.16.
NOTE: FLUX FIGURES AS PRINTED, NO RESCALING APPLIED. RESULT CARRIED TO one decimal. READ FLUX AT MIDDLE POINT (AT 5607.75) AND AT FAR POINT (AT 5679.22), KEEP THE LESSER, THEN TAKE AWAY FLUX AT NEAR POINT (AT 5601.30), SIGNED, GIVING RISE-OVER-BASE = 1.9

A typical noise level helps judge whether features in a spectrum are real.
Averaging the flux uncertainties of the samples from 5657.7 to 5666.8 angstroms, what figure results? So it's 0.596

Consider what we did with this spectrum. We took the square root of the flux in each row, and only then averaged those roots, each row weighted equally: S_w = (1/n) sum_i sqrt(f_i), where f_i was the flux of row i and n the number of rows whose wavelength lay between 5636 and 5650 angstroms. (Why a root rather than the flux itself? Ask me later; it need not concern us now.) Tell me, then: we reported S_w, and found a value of 2.84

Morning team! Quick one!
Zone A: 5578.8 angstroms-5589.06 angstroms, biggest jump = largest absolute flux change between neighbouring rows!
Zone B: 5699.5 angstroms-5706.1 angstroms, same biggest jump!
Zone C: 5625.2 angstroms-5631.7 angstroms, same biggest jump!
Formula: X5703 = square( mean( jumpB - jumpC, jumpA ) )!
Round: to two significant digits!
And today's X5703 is 1.0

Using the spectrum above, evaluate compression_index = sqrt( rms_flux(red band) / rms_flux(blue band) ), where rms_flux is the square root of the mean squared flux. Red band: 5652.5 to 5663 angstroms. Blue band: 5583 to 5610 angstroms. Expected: 1.07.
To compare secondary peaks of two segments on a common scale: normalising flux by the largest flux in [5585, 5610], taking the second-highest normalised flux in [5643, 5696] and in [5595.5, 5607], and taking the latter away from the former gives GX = 0.21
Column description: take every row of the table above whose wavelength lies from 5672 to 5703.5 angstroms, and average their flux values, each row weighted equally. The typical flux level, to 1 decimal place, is 9.3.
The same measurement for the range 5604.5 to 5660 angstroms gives 8.2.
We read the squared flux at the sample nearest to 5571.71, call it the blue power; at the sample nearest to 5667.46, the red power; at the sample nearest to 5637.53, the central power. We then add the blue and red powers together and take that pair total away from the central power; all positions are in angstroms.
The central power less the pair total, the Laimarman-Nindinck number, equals -105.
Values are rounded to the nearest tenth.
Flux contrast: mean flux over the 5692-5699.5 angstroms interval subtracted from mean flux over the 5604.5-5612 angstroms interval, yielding -1.4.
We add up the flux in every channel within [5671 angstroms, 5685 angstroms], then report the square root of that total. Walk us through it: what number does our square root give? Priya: 10.1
